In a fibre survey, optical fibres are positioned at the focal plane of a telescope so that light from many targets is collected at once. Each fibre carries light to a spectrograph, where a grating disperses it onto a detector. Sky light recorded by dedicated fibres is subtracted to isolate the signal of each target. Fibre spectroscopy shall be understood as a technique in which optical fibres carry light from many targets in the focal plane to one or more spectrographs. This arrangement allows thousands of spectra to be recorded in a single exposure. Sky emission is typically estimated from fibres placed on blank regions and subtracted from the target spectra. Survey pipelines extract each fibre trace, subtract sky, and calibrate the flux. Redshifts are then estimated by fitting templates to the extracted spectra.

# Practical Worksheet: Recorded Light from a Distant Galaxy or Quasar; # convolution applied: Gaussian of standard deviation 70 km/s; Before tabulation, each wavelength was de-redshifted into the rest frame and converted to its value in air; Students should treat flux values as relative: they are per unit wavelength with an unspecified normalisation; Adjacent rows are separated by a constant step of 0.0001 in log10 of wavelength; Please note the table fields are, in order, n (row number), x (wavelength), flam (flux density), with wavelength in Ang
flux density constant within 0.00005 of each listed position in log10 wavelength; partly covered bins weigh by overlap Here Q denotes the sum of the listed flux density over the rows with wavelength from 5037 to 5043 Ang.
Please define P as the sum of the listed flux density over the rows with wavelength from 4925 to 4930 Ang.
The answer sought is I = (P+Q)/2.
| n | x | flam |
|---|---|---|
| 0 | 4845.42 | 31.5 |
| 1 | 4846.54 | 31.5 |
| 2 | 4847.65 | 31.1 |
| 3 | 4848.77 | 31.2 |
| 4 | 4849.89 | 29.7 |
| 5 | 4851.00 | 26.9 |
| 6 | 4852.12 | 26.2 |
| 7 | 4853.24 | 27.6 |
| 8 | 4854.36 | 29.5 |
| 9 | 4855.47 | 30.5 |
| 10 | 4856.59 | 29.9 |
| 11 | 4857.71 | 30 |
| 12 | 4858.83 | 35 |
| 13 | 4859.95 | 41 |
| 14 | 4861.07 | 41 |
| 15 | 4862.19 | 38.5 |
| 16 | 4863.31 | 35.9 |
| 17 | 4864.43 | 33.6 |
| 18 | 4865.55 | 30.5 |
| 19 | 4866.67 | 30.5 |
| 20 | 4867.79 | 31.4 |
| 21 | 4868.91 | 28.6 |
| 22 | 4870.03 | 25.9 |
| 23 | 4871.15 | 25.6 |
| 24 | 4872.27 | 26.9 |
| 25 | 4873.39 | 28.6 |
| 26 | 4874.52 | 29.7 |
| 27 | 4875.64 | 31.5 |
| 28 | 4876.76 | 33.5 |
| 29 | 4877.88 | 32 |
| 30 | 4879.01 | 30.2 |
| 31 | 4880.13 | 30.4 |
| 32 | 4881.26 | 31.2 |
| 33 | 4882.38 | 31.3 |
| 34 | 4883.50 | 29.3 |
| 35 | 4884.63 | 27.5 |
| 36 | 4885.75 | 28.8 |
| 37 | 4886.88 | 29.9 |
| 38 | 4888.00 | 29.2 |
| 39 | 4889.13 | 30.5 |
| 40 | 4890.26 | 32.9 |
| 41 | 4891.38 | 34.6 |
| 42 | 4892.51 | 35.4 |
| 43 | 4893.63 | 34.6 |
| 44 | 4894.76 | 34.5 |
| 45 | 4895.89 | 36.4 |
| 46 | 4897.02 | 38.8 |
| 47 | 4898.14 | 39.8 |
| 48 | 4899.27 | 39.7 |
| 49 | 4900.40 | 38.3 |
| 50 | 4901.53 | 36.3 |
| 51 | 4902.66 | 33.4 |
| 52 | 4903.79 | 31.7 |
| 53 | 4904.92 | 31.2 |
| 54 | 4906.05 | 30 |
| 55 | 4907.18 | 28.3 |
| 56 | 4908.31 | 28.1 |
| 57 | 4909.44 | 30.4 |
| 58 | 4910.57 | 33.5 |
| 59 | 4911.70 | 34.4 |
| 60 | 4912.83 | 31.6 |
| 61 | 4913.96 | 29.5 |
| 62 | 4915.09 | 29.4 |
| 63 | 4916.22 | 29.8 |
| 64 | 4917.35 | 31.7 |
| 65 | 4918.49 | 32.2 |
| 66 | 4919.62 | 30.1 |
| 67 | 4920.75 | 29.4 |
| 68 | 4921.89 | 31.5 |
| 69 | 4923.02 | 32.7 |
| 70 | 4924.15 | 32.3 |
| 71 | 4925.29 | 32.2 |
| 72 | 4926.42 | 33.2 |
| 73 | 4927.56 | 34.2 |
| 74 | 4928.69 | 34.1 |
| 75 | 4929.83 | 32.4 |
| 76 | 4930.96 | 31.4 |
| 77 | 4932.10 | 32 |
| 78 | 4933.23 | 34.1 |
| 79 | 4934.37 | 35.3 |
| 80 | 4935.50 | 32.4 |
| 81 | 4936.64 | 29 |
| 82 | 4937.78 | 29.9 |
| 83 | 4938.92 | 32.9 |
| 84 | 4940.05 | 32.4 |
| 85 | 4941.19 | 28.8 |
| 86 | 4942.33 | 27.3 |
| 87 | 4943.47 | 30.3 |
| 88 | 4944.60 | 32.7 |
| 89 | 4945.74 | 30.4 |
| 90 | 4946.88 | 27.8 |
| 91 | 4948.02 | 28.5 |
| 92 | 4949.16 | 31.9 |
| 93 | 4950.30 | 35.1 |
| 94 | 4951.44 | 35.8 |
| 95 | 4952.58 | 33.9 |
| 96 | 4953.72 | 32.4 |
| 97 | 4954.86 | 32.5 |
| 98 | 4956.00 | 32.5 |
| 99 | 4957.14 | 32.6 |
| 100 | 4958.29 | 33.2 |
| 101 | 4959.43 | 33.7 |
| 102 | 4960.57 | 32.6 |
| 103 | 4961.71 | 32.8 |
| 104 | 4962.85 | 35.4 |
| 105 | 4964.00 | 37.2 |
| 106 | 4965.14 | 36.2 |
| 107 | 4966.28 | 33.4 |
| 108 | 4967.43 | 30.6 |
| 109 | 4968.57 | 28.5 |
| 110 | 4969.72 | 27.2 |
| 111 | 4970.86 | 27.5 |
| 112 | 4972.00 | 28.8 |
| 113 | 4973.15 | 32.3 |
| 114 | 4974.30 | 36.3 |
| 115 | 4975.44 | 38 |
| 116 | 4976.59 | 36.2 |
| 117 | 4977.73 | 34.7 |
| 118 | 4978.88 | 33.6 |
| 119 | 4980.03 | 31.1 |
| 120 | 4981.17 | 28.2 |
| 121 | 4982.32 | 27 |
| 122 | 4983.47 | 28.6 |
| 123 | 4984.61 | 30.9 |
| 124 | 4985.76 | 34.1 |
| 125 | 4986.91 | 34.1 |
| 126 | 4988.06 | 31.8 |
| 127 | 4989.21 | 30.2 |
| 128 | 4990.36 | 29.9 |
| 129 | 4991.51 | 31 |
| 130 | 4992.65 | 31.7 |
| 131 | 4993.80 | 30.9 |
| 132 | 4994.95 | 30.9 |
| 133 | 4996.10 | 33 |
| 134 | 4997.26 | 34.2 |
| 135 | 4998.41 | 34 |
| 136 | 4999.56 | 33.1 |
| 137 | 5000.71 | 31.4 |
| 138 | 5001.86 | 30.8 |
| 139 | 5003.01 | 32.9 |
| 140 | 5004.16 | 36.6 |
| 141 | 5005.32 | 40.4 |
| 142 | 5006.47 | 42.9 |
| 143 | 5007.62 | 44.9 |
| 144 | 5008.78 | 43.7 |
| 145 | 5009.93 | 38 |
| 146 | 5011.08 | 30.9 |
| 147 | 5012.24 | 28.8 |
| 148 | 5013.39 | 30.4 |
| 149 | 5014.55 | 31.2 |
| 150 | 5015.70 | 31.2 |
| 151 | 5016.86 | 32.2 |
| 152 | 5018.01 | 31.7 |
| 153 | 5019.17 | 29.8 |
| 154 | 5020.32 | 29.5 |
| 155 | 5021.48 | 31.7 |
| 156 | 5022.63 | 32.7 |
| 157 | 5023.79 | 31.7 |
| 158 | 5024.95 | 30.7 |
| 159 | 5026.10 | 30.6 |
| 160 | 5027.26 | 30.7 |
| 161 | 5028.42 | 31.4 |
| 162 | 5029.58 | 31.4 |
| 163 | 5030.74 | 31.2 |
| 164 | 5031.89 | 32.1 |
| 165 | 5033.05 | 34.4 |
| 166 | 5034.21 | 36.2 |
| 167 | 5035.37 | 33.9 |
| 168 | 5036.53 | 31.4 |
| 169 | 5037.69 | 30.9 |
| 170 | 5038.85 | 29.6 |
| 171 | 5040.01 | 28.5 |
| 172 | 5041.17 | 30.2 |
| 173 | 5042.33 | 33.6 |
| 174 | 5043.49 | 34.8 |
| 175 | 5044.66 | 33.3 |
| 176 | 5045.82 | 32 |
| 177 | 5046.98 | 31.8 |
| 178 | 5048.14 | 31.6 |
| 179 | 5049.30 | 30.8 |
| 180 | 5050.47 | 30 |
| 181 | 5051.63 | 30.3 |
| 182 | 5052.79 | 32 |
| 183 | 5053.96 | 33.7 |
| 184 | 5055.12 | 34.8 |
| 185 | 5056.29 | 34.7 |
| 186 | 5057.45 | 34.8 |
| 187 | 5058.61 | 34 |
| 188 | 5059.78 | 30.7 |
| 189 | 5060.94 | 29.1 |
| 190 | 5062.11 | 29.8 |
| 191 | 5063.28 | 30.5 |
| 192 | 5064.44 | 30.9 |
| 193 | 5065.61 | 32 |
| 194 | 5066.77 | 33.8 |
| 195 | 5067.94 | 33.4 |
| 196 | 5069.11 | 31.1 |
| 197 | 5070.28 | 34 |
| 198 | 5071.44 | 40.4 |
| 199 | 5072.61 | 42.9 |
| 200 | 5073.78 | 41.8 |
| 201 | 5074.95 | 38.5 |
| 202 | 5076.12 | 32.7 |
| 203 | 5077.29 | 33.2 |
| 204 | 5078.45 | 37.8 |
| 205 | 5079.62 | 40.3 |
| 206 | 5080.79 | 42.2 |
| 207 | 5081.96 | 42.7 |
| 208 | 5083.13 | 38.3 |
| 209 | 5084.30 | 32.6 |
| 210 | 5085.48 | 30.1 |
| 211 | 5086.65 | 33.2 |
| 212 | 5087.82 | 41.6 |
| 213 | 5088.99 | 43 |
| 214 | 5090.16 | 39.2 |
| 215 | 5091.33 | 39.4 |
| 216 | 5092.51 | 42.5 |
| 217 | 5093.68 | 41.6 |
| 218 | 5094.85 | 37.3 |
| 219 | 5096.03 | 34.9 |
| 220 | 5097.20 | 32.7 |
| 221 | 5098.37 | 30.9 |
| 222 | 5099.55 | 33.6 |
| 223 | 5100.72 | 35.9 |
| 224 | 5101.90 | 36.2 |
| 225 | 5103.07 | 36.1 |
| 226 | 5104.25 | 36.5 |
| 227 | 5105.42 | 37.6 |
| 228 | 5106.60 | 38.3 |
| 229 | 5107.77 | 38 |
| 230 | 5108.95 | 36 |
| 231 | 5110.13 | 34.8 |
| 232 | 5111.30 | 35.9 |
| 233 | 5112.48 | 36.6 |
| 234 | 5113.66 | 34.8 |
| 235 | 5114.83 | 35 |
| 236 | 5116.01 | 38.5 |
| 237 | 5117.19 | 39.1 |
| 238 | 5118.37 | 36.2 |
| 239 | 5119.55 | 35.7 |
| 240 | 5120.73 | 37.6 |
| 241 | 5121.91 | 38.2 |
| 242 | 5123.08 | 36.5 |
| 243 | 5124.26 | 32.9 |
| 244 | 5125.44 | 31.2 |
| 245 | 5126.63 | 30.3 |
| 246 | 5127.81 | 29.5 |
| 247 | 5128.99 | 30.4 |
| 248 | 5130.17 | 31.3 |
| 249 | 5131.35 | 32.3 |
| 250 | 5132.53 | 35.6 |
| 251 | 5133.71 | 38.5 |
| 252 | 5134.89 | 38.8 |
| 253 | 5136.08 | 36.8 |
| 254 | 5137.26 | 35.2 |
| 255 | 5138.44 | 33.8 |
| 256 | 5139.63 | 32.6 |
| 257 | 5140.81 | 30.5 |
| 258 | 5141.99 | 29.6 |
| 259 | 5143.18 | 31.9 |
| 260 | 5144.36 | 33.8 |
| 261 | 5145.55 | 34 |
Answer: 159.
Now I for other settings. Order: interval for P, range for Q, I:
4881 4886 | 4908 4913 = 153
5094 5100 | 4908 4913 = 164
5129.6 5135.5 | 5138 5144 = 167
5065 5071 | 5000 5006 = 168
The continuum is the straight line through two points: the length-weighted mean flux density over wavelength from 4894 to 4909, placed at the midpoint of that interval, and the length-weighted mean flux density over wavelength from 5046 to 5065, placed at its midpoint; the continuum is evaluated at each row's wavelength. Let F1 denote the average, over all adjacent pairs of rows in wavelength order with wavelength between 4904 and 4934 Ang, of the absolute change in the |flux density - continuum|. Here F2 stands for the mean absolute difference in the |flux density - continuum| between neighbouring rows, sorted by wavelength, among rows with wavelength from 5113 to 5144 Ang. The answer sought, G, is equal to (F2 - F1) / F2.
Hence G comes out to 0.22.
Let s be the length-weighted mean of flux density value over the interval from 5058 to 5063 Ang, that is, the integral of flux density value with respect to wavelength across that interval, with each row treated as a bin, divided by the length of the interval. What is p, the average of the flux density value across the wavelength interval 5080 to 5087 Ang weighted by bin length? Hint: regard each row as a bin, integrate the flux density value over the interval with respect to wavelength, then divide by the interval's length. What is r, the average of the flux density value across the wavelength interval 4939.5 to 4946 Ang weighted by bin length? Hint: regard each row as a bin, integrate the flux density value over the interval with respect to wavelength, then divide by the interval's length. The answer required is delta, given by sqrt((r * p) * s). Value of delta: 185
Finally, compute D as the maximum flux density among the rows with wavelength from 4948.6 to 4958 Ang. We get 35.8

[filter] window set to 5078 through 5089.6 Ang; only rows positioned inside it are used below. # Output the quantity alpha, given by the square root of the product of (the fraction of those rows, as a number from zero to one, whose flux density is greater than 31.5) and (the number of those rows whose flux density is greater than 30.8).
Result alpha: 2.8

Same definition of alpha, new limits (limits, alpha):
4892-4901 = 2.8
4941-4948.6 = 0.4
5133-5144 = 2.3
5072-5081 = 2.8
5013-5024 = 1.9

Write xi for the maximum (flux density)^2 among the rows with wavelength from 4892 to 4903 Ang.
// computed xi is 1584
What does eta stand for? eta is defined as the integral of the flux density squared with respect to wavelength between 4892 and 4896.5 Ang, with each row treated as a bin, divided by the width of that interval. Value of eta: 1243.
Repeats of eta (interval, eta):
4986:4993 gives 999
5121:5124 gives 1367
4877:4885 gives 930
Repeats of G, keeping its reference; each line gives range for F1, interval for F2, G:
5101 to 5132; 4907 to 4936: -0.10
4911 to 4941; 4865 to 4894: 0.12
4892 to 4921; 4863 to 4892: 0.08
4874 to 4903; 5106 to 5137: 0.11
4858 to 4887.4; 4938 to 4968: -0.15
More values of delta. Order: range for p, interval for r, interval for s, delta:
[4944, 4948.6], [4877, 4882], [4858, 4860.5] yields 186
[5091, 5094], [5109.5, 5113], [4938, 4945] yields 213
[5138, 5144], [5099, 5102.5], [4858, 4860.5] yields 204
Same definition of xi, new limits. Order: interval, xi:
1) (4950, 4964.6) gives 1384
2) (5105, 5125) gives 1529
